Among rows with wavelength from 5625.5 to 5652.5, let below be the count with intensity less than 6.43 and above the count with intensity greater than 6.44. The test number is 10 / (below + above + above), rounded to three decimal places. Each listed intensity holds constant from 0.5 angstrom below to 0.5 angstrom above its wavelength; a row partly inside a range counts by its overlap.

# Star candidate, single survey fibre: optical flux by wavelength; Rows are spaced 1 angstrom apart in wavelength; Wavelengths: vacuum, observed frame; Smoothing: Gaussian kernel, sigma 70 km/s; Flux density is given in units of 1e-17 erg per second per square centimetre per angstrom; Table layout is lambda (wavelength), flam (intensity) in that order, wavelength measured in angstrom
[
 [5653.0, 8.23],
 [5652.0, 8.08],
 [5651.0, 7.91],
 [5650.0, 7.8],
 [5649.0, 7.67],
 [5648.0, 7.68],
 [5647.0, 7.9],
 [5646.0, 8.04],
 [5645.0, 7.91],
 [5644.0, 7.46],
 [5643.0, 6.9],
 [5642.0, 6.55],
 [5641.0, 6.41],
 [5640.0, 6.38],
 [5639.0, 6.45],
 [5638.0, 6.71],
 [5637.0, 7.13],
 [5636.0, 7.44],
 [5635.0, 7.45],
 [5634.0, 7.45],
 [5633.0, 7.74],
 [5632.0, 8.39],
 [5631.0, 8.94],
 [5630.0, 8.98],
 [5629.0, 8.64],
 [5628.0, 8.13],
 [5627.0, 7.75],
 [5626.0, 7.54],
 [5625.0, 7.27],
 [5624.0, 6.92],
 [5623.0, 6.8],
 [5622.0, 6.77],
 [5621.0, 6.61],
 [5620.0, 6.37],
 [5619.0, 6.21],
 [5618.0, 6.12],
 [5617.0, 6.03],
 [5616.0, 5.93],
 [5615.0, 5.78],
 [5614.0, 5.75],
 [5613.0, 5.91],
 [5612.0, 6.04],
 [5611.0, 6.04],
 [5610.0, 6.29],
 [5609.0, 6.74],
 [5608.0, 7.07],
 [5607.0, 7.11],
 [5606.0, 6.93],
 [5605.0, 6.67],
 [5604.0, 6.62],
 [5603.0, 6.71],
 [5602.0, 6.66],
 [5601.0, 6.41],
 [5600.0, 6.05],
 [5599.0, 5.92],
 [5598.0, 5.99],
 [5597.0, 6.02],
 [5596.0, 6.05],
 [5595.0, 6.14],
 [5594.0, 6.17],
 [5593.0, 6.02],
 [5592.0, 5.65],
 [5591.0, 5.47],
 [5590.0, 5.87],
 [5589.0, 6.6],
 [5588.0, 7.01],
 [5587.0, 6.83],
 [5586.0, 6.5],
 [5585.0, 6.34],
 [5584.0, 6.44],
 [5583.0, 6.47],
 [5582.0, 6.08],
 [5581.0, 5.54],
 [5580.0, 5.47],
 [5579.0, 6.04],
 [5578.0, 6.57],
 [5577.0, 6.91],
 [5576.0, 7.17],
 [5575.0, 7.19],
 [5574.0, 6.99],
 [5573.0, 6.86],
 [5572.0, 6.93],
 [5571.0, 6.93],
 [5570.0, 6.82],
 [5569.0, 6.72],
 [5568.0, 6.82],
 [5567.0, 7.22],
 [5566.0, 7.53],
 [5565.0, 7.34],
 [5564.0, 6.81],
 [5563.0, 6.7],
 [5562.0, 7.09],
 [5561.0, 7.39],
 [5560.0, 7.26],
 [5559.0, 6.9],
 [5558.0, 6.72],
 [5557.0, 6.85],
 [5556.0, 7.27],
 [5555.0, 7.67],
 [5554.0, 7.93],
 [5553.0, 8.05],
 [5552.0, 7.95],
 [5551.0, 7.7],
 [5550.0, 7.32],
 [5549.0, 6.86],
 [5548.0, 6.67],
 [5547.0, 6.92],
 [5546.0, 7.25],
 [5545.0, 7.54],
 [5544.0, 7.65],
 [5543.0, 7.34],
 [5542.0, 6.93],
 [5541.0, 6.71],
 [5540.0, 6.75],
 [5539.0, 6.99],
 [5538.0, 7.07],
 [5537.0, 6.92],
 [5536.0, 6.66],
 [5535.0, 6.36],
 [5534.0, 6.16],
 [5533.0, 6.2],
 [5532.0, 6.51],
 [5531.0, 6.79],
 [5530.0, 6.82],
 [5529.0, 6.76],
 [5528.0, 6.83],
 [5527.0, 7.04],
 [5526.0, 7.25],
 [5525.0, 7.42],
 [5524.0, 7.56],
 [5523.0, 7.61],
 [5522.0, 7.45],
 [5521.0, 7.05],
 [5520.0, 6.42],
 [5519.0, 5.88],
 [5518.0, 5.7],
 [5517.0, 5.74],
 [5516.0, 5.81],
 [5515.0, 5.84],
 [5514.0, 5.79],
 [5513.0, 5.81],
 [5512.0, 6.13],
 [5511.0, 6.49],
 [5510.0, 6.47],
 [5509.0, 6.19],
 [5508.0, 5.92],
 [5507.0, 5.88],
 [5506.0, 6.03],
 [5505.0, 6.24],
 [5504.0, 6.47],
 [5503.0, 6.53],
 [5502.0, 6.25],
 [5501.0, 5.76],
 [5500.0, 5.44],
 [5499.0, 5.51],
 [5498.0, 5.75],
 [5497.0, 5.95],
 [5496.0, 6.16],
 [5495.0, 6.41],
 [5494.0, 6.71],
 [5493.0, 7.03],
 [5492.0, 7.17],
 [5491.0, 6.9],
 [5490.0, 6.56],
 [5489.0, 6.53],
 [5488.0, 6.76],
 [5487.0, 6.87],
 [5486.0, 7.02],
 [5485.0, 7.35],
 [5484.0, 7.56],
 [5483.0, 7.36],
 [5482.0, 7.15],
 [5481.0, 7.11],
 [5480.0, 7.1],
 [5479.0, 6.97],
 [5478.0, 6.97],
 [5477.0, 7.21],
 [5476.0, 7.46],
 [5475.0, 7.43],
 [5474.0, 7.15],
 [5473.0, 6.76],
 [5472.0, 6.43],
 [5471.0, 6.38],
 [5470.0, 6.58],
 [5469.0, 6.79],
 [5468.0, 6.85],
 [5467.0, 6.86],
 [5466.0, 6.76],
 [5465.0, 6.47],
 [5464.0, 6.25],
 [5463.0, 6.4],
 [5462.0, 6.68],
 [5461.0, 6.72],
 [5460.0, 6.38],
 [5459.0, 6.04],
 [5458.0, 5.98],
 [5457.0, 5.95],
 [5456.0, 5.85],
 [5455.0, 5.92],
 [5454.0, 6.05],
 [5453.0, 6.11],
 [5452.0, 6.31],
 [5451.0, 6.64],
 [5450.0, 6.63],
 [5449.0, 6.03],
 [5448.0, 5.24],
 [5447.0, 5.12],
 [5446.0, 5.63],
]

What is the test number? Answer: 0.192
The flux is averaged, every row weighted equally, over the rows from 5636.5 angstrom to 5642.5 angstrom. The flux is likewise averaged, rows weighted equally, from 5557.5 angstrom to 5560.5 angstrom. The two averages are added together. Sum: 13.6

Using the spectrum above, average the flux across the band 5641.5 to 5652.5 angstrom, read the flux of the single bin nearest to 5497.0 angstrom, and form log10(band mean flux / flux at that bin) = 0.11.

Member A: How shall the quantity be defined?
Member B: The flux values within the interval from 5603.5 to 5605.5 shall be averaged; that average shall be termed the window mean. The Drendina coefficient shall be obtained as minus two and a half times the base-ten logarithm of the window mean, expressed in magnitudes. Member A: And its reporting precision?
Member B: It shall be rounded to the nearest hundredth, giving -2.06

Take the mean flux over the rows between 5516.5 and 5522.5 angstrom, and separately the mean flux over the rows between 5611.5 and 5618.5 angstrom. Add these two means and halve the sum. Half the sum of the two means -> 6.16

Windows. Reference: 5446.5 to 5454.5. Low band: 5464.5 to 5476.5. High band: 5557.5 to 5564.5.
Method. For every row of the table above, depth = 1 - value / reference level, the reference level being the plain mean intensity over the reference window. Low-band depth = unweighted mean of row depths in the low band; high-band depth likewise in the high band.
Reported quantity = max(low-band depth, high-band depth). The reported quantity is -0.13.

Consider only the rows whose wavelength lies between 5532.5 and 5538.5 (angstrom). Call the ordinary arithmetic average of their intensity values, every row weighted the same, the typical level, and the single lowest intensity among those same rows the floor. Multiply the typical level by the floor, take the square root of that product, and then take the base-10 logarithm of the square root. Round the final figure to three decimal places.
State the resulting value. 0.803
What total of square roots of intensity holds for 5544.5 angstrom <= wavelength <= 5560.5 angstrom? 43.2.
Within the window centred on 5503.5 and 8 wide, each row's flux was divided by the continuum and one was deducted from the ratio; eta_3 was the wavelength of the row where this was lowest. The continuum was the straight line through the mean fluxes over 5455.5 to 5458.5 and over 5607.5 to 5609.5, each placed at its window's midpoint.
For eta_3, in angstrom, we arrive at 5500.0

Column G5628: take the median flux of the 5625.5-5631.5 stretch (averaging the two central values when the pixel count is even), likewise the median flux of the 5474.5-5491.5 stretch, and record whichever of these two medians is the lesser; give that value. 7.1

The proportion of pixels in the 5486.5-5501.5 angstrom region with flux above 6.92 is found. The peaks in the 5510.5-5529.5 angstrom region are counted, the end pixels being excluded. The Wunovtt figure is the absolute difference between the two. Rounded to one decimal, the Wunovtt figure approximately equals 1.9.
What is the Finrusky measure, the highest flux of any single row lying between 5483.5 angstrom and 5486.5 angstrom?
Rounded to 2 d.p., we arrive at 7.56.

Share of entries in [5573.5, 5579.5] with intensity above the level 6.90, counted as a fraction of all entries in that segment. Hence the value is 0.67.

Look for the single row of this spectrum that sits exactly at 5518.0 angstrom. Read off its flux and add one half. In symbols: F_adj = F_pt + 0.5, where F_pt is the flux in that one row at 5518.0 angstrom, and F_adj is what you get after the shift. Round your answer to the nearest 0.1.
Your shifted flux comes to 6.2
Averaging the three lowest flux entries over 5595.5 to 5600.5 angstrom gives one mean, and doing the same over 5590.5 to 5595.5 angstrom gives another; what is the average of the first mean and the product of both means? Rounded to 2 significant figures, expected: 20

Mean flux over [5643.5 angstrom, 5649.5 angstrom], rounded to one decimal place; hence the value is 7.8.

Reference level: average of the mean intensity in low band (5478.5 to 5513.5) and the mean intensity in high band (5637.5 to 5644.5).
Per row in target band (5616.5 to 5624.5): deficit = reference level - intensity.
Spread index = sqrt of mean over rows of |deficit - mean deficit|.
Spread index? 0.54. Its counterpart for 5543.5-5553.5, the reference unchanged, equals 0.62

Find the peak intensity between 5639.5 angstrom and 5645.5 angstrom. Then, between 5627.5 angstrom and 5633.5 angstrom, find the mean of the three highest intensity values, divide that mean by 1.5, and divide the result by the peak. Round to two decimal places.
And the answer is 0.75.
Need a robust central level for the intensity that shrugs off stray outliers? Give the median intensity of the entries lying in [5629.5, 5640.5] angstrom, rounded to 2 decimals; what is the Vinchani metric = 7.45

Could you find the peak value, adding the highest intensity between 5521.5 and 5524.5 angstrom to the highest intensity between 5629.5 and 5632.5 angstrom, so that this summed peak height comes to 16.6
